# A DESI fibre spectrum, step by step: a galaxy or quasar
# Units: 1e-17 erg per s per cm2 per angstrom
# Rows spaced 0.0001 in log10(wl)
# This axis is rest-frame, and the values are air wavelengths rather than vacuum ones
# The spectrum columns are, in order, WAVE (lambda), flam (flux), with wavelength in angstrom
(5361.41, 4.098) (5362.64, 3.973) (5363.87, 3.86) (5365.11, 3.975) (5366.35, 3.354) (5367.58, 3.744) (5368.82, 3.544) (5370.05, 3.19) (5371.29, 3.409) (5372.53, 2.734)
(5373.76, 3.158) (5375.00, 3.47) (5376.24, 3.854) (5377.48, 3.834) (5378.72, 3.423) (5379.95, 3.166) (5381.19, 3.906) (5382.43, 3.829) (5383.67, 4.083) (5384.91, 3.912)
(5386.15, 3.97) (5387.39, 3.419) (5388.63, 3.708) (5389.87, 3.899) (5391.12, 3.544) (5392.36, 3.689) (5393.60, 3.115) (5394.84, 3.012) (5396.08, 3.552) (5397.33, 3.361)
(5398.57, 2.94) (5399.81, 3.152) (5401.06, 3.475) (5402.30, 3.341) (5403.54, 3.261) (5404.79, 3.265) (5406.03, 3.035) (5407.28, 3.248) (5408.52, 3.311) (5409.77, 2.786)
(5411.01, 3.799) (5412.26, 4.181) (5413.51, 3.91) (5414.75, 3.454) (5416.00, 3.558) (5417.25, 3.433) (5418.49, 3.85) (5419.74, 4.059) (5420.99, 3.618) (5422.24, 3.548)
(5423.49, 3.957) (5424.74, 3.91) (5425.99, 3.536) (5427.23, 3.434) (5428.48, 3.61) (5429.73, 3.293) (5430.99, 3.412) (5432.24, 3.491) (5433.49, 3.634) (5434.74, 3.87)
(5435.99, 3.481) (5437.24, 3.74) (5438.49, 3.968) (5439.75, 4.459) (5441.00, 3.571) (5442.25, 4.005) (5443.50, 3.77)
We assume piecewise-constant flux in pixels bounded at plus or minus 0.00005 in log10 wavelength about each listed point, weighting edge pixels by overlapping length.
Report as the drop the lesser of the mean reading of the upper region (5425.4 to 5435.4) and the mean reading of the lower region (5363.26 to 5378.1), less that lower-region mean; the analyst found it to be 0.0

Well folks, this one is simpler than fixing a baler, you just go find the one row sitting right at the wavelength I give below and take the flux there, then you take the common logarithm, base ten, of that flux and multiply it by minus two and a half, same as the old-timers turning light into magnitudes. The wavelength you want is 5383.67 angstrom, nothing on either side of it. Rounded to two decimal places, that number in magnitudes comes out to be -1.53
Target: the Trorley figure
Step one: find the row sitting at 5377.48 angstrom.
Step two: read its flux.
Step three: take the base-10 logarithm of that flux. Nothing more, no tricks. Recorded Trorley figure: 0.584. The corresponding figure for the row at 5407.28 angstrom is 0.512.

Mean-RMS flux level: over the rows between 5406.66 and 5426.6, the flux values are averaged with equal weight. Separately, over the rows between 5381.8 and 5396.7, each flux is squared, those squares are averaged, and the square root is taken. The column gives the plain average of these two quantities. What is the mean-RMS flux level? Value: 3.65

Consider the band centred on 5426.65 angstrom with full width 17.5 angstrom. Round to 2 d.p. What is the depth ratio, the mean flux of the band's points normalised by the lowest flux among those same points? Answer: 1.11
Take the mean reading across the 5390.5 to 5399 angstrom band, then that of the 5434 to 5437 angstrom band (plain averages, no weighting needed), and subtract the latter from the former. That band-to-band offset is -0.36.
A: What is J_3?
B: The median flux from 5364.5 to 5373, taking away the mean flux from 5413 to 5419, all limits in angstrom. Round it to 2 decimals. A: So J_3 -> -0.23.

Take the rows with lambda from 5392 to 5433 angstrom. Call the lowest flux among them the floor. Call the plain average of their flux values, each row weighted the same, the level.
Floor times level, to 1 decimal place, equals 9.7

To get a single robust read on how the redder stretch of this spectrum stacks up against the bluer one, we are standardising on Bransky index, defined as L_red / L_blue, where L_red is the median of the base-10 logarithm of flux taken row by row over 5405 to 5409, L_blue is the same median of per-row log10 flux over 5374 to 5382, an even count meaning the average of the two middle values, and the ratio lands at 0.91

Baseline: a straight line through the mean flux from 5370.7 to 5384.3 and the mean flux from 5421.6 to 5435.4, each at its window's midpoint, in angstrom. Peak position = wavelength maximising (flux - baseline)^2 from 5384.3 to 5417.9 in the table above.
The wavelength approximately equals 5409.77 angstrom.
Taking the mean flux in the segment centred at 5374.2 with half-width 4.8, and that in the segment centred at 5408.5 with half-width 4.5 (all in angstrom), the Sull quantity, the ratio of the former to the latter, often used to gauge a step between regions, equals 1.00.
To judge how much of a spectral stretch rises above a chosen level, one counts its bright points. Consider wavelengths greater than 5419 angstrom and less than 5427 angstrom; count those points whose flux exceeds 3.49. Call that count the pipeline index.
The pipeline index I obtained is 6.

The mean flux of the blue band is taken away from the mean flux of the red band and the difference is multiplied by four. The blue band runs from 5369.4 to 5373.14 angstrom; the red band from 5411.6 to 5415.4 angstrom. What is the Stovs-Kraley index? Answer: 3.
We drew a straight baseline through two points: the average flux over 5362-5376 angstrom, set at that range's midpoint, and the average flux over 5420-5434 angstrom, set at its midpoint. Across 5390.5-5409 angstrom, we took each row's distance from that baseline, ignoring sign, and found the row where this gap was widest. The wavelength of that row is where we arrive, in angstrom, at 5398.57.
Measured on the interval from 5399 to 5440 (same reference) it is 5439.75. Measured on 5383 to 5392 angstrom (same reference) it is 5383.67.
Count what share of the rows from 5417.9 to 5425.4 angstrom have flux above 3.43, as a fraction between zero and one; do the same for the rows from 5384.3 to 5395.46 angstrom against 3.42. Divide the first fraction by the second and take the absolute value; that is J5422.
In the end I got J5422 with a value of 1.5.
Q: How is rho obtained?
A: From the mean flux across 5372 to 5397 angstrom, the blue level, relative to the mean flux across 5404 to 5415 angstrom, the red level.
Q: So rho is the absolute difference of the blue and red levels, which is 0.12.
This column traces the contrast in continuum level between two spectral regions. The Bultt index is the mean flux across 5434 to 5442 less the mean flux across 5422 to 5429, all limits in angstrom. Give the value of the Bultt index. 0.2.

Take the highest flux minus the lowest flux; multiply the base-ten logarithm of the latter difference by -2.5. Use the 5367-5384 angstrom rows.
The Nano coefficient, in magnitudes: -0.3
